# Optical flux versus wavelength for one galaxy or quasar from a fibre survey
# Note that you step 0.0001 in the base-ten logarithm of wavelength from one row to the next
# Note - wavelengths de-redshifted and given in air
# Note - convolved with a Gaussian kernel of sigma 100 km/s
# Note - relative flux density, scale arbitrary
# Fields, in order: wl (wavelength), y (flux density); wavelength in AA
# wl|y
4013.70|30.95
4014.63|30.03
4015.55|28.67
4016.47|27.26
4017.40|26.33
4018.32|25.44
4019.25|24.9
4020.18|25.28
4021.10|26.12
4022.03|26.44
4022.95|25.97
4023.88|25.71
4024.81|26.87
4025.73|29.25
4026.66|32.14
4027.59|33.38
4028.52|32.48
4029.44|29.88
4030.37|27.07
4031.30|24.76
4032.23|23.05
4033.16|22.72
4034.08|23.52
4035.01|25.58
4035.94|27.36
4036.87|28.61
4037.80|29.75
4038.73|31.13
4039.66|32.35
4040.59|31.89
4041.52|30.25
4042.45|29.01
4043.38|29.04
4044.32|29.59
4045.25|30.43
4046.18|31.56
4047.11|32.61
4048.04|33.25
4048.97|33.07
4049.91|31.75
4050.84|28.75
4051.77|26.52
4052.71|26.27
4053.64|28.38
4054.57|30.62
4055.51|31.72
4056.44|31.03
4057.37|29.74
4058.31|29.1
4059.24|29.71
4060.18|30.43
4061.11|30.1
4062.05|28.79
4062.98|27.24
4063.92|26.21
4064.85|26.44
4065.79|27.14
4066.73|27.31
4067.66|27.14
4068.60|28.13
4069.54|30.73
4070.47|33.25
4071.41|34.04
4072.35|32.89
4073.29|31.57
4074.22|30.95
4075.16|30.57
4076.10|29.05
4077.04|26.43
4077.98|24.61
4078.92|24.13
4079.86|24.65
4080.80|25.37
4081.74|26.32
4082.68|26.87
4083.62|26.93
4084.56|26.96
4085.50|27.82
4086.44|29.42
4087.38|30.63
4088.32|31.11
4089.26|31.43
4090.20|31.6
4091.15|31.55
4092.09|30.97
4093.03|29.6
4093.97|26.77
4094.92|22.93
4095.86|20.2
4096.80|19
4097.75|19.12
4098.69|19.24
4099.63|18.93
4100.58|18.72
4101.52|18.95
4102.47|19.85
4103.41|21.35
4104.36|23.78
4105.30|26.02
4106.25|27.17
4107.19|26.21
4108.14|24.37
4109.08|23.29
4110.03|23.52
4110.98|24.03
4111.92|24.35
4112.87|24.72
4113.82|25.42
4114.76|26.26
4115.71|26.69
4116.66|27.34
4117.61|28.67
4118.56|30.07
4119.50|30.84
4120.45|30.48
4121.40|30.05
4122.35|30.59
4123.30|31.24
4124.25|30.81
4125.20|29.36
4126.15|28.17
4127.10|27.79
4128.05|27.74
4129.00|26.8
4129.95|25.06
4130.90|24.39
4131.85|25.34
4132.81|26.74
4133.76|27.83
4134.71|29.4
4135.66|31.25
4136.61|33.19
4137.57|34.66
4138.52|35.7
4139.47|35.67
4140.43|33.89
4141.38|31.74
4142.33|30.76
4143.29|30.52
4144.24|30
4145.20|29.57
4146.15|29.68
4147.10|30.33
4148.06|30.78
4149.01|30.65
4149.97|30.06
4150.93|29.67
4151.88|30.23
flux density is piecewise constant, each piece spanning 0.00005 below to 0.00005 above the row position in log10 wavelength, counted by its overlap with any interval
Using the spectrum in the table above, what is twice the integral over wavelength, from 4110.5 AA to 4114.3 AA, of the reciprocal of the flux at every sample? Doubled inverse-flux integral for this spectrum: 0.31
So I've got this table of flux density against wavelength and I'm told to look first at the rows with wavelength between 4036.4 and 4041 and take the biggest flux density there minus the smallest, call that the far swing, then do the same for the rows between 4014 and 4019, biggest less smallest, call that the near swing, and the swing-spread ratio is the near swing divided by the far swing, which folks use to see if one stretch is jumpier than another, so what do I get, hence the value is 1.2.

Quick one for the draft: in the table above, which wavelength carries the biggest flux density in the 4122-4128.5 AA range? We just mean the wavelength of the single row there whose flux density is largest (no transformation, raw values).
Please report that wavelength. 4123.30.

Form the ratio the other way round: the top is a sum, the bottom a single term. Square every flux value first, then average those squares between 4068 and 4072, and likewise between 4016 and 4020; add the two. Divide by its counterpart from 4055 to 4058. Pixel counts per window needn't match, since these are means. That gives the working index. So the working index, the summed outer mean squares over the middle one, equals 1.76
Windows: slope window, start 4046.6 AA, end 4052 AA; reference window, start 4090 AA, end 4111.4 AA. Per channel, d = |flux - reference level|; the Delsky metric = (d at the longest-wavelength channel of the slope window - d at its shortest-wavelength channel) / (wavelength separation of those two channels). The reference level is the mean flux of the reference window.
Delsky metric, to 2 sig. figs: -1.3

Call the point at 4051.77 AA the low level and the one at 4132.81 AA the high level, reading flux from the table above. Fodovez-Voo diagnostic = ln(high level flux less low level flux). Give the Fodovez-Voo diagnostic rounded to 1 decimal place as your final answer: -1.5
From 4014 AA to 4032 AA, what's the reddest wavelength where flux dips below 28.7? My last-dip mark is 4031.30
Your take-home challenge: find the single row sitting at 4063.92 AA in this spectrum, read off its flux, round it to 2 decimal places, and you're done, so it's 26.21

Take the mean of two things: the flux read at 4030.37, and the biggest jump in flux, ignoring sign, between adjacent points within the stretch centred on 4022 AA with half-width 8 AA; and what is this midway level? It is 15.0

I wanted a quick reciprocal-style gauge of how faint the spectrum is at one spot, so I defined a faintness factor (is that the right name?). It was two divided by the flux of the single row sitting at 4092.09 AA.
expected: 0.0646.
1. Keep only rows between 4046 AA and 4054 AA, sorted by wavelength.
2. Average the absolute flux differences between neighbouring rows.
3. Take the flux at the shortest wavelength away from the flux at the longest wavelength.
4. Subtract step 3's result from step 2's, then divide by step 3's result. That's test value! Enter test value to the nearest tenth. -1.4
